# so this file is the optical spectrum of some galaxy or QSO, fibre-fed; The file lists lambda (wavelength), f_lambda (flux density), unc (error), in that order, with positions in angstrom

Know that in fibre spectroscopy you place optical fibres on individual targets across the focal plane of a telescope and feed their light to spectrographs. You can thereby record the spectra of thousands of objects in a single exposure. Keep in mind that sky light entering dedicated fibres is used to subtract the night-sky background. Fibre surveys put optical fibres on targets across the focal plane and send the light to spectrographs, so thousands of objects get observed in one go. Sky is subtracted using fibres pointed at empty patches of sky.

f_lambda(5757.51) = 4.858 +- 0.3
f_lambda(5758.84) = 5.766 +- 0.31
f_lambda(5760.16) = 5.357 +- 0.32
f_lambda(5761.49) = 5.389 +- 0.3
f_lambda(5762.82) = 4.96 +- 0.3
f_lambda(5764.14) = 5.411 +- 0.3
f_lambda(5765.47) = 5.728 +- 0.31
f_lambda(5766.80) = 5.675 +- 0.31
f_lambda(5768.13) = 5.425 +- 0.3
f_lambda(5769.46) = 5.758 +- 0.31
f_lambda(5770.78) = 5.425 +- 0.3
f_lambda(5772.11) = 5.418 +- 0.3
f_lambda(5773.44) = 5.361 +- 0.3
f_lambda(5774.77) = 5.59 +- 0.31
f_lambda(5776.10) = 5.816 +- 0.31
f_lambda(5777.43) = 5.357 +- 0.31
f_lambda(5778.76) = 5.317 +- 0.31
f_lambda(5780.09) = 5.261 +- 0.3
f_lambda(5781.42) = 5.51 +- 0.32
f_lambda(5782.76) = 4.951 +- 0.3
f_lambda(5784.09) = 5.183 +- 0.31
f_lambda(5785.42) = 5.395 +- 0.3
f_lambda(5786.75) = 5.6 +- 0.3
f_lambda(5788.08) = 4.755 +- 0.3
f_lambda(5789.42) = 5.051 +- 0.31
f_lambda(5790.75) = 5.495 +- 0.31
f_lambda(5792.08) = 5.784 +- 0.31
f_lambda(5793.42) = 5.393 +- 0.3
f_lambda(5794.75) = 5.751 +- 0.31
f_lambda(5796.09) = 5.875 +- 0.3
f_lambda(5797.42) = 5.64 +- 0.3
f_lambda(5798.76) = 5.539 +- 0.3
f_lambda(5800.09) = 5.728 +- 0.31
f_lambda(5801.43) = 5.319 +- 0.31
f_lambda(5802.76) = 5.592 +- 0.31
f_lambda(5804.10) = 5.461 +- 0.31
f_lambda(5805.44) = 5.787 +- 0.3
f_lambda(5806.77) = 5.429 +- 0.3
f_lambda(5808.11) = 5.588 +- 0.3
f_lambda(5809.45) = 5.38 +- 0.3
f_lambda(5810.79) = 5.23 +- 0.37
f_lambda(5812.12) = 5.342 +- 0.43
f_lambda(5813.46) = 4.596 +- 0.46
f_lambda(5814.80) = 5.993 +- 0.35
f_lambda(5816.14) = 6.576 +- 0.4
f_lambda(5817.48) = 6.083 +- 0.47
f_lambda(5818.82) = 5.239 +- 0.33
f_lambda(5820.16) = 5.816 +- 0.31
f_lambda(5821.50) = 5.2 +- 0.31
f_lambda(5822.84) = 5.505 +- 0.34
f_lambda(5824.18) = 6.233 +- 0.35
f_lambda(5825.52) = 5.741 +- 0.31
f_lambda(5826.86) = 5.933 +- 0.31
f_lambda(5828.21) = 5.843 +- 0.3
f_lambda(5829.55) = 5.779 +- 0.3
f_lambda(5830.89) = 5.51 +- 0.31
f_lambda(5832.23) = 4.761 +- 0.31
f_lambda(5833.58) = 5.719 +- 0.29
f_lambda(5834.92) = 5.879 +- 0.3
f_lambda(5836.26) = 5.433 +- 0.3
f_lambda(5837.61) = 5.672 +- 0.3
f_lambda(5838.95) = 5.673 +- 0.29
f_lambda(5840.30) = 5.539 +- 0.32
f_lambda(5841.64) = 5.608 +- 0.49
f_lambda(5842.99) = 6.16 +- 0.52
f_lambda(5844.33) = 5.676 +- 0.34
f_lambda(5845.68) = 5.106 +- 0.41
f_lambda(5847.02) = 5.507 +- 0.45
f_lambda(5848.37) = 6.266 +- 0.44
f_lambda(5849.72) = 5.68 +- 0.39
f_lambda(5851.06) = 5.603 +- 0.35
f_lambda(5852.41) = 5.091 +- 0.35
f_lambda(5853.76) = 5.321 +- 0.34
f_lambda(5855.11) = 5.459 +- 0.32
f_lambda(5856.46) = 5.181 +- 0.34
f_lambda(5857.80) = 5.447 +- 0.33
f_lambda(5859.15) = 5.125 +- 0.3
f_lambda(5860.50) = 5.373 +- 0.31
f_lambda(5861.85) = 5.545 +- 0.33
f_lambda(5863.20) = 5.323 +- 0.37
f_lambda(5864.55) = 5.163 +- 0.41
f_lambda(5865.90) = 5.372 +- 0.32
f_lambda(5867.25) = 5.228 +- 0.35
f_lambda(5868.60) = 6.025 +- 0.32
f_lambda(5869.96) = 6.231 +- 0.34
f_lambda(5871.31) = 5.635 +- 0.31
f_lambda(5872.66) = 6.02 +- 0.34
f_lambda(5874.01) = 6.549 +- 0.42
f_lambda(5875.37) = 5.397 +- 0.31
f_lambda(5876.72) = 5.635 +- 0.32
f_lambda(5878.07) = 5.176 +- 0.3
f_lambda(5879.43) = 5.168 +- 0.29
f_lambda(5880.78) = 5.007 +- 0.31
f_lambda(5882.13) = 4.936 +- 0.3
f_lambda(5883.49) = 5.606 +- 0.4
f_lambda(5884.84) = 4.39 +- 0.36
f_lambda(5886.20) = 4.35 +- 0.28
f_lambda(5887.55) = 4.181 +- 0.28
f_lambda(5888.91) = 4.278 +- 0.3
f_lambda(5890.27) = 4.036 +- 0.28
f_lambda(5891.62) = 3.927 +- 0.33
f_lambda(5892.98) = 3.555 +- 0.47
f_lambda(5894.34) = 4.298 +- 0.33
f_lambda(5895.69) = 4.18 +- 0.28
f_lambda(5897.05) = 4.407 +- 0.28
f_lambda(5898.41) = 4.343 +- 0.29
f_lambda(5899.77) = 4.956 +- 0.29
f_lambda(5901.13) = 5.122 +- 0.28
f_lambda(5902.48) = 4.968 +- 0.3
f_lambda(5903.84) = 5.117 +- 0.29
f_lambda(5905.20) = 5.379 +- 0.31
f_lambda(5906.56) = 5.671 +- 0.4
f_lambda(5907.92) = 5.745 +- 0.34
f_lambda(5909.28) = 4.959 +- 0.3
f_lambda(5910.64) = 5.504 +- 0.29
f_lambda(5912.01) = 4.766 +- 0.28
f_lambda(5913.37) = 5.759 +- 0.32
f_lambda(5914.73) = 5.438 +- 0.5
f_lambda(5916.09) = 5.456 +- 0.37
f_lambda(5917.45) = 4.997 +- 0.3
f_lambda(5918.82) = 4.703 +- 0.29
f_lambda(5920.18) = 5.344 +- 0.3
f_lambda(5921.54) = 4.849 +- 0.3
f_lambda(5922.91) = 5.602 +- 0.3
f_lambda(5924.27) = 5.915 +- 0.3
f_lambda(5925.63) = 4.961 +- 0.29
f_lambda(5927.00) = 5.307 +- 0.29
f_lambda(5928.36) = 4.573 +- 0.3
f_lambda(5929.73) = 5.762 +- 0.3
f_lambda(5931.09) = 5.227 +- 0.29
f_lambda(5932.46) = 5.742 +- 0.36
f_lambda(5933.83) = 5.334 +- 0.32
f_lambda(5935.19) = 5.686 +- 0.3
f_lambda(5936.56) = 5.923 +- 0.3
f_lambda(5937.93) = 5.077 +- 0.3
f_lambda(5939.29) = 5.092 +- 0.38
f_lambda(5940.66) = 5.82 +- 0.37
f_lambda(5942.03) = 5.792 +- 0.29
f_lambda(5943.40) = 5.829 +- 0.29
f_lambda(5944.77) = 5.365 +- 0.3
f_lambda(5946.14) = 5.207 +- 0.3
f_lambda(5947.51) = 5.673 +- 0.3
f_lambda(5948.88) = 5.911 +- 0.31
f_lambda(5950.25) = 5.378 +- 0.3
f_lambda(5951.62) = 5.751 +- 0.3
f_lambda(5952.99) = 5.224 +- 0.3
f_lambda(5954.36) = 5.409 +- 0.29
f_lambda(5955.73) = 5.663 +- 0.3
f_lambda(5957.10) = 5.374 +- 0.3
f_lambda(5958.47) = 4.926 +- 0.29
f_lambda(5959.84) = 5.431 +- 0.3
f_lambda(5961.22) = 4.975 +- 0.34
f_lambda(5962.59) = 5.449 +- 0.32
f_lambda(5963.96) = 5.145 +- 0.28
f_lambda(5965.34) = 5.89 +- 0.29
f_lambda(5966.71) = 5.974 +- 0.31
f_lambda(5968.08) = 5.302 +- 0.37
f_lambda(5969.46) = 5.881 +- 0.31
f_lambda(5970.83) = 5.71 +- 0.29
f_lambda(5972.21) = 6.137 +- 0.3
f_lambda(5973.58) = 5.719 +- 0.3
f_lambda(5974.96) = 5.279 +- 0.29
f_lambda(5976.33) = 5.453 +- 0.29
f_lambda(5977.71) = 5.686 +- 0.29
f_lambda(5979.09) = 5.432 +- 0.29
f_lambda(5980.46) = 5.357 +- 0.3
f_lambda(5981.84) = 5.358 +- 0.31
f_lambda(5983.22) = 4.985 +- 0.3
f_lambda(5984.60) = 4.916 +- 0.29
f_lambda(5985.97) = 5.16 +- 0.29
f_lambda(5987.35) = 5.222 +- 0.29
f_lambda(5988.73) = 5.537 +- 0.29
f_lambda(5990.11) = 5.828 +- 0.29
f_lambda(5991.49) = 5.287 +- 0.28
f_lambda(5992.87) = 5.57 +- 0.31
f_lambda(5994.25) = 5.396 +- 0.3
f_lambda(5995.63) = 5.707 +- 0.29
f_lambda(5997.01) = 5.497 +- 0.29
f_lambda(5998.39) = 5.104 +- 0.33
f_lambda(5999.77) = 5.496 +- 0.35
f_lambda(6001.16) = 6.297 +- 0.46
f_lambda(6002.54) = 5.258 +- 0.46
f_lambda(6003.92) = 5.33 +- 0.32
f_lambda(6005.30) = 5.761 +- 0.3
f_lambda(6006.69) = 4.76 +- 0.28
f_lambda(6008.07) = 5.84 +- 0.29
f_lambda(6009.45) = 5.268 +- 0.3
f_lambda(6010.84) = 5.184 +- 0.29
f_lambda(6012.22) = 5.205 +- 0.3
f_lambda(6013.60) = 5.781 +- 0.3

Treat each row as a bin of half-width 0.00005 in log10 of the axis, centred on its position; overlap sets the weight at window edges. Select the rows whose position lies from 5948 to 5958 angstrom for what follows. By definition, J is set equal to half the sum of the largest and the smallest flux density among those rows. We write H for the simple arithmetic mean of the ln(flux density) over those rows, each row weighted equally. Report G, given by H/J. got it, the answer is 0.307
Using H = 1.71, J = 5.57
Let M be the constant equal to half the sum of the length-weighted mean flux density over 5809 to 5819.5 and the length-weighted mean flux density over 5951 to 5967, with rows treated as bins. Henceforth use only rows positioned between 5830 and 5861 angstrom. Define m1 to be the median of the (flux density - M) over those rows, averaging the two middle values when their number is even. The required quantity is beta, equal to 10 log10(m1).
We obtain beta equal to -17.0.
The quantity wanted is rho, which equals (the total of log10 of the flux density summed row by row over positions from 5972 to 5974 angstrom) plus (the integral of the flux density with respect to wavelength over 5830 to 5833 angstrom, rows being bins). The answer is 17.1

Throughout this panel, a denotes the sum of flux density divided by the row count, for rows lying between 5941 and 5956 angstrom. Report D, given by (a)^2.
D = 31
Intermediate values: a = 5.56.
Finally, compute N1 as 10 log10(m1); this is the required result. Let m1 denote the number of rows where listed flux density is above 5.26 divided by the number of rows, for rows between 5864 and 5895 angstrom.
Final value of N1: -4.07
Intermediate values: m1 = 0.39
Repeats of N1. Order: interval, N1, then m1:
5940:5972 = -1.06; 0.78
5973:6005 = -1.31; 0.74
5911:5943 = -2.16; 0.61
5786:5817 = -0.83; 0.83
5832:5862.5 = -1.06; 0.78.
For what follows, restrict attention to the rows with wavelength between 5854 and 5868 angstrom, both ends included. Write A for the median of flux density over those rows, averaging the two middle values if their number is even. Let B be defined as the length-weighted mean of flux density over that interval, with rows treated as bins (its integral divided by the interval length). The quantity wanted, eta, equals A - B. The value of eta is 0.02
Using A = 5.35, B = 5.33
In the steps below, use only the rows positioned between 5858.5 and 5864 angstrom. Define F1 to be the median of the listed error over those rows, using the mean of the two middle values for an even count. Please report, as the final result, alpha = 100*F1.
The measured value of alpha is 32.0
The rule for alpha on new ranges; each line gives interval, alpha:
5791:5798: 30.0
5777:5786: 31.0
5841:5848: 45.0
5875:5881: 31.0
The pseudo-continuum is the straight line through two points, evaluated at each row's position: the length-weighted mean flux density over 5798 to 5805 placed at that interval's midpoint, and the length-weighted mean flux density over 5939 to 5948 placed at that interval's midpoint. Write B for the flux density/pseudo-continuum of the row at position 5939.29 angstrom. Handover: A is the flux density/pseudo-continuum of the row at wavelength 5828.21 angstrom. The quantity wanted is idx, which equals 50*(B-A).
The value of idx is -7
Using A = 1.06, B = 0.92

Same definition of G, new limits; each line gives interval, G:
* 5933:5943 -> 0.311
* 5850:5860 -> 0.312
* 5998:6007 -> 0.305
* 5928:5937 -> 0.323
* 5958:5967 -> 0.309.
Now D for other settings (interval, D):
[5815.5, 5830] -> 34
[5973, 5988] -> 28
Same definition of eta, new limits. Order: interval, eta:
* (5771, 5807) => 0.00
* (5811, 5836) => 0.12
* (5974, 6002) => -0.02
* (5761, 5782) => -0.04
